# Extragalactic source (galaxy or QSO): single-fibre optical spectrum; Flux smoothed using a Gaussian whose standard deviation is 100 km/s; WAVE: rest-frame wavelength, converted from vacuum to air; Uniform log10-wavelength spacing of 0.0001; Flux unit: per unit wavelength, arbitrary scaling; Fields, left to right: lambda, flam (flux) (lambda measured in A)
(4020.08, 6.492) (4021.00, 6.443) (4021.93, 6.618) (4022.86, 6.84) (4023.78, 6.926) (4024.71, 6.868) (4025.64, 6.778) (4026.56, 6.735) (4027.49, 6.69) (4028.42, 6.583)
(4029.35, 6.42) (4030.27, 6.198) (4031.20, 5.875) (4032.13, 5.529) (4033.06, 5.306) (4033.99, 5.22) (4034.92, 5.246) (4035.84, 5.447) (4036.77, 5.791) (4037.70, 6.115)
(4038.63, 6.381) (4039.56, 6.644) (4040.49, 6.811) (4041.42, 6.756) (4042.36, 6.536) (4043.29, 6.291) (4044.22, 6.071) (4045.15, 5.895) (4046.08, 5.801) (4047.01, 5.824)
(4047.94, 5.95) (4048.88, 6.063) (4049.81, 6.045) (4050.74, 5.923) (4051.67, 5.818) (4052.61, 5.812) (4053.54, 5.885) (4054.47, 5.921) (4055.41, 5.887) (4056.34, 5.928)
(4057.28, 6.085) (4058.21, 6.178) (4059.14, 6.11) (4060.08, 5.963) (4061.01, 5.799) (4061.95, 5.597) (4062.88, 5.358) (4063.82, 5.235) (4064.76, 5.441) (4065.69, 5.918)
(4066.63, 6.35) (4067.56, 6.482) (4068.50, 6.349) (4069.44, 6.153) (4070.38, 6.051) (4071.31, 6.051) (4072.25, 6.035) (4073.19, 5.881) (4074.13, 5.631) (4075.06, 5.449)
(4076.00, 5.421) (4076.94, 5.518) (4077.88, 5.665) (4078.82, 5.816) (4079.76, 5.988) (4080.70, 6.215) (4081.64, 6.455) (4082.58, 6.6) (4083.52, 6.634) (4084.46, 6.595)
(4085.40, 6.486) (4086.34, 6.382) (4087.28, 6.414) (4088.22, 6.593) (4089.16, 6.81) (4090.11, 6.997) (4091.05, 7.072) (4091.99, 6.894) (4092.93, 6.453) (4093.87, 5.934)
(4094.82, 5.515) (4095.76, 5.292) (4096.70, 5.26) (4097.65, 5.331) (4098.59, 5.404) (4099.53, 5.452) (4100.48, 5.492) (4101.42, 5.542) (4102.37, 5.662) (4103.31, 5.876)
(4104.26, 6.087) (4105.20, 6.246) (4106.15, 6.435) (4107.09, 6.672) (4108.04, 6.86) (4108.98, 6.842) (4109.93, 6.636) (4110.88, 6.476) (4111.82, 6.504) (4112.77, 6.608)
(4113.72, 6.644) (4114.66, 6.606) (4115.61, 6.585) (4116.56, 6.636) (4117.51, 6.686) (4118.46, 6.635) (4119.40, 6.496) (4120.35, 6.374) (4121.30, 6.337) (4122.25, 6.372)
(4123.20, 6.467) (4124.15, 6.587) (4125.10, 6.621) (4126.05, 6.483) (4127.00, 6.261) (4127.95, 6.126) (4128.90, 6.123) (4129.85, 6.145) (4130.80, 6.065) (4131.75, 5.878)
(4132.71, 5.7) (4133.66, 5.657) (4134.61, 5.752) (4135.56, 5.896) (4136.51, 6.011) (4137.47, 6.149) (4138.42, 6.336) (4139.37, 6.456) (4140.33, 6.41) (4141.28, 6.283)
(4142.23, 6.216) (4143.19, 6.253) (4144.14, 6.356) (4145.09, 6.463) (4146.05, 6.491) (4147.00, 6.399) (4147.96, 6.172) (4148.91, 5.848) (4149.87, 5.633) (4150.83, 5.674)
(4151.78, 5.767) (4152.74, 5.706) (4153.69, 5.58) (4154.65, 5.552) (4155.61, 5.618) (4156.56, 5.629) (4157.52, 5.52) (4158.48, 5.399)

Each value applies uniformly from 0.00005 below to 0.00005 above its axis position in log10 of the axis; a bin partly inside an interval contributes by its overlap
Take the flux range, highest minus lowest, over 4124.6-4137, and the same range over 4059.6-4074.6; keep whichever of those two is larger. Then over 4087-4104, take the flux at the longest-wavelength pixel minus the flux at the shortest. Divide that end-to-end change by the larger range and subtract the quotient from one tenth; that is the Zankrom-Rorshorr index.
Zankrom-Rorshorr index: 0.53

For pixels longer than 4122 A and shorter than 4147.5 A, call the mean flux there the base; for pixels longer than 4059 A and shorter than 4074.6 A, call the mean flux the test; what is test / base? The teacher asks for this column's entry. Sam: 0.95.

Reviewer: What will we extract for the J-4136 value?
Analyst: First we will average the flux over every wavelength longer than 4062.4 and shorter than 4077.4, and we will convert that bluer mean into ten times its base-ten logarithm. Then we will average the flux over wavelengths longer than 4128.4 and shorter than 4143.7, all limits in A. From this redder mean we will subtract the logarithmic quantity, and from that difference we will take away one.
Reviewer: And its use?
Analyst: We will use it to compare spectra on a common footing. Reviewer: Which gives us -2.58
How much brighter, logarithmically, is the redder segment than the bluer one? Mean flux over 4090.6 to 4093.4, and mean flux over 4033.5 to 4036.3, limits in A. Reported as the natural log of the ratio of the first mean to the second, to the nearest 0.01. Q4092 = 0.25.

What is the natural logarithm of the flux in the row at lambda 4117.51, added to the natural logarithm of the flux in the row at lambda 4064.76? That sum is 3.59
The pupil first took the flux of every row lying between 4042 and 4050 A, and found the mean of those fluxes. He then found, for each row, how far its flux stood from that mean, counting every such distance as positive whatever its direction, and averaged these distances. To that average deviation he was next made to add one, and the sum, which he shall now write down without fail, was 1.17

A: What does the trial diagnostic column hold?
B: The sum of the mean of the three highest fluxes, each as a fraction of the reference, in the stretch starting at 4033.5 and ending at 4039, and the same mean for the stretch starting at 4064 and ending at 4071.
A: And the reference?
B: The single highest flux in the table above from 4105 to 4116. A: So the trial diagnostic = 1.82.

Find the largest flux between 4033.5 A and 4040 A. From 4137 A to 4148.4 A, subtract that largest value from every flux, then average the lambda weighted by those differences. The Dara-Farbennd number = 4142.5 A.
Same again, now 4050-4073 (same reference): 4060.9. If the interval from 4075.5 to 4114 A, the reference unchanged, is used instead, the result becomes 4092.8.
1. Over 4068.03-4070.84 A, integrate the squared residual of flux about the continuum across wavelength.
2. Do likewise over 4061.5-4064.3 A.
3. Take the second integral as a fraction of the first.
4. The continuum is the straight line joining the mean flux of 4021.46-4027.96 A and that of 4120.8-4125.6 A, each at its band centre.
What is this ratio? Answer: 7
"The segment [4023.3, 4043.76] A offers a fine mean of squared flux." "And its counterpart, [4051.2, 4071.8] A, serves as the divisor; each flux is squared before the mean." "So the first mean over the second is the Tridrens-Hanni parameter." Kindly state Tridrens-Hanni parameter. 1.11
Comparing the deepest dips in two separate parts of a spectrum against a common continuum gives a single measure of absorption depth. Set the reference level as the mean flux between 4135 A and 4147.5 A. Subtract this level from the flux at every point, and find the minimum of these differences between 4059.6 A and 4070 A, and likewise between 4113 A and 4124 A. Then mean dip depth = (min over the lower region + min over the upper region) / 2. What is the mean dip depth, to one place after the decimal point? -0.5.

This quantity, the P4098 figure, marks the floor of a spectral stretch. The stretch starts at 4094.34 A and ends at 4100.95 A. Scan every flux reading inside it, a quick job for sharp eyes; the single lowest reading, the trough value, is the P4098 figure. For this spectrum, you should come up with 5.26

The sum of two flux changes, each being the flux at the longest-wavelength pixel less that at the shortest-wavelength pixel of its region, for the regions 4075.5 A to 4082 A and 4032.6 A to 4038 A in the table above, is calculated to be 1.8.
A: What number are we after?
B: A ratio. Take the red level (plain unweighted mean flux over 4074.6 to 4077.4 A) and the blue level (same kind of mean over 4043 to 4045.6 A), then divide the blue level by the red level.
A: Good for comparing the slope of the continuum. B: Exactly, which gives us 1.11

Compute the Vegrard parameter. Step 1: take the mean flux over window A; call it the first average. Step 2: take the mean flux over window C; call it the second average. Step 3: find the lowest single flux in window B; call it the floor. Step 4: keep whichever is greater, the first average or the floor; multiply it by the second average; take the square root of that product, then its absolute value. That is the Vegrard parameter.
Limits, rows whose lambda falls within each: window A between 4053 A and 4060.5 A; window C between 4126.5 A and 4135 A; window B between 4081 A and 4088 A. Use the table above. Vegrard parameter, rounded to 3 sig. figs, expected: 6.17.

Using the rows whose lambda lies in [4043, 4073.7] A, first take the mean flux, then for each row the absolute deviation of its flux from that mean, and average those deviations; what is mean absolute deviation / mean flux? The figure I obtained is 0.032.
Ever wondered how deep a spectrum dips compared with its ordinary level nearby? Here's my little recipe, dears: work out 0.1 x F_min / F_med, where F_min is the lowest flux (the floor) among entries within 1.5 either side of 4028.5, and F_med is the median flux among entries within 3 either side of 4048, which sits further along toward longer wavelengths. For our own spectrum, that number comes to 0.108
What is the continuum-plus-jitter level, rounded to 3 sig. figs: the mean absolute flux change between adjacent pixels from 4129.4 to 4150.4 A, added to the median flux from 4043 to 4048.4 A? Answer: 6.05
